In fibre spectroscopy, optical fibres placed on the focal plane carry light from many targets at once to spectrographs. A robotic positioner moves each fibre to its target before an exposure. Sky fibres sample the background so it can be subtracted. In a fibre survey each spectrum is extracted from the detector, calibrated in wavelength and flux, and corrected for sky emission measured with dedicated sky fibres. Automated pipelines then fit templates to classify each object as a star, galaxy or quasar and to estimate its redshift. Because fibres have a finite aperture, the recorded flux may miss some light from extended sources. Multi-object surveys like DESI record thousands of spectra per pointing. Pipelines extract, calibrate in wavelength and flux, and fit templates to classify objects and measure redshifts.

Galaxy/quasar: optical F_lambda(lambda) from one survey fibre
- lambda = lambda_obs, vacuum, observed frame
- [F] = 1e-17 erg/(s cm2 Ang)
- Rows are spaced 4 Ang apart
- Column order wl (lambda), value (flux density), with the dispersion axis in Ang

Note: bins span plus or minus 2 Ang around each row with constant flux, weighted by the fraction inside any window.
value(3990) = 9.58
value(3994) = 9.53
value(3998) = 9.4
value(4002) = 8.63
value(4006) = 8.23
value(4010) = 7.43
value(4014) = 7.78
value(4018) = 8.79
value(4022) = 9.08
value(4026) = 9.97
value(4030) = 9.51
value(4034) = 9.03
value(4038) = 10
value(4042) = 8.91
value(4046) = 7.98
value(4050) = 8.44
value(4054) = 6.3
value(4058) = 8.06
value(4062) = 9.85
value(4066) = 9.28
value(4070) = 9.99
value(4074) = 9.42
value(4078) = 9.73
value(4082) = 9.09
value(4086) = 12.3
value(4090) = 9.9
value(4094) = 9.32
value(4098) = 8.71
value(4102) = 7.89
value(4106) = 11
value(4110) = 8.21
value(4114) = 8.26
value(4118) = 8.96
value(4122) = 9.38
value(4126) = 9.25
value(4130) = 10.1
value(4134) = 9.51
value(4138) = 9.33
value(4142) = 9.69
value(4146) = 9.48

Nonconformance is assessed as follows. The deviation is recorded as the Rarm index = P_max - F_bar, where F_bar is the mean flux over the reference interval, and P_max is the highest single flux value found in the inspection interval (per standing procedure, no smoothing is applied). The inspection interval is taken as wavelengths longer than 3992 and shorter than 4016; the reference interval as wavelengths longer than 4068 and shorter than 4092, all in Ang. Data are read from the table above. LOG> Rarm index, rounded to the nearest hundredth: -0.54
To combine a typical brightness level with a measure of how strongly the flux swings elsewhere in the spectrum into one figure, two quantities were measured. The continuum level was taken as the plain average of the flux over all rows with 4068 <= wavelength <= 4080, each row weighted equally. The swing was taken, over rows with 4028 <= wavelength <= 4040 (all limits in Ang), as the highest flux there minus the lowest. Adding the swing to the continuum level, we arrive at 10.7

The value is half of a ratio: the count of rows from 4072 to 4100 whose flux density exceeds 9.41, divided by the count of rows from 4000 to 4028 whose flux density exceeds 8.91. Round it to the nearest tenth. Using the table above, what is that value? 1.0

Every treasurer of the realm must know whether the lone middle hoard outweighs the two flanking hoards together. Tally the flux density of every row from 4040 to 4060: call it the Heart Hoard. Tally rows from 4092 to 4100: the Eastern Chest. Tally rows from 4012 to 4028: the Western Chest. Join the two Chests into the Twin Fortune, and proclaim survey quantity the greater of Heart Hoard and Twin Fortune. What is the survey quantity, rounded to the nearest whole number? 54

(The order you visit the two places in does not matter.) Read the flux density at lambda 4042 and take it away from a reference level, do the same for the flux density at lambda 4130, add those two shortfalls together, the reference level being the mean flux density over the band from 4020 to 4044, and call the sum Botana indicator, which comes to -0.2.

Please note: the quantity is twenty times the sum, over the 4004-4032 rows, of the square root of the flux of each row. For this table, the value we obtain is 412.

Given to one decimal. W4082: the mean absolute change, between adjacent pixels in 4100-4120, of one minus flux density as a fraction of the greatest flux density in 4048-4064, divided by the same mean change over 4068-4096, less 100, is -98.7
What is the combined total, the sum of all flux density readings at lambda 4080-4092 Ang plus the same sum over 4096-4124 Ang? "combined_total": 94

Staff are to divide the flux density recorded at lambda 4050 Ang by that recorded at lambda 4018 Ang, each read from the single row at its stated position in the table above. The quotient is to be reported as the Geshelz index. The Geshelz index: 0.96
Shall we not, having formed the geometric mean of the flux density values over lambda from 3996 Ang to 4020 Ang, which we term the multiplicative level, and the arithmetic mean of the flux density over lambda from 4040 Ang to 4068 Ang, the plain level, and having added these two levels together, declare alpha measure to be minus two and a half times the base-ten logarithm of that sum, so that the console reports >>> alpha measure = -3.06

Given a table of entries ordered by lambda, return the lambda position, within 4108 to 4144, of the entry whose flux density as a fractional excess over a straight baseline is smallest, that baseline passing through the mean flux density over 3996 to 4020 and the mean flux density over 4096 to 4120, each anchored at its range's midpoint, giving 4110 Ang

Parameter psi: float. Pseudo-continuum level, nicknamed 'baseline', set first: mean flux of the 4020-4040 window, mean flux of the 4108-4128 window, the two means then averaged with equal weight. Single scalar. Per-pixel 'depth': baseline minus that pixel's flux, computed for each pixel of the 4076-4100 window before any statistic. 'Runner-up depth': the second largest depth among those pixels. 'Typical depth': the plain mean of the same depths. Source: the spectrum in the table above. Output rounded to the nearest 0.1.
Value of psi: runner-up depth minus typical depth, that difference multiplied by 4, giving 3.0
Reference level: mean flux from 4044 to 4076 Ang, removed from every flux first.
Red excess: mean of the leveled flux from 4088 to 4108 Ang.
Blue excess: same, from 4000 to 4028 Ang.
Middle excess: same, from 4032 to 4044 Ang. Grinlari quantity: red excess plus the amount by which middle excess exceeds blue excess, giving 1.5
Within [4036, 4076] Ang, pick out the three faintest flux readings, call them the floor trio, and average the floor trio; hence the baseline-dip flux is 7.4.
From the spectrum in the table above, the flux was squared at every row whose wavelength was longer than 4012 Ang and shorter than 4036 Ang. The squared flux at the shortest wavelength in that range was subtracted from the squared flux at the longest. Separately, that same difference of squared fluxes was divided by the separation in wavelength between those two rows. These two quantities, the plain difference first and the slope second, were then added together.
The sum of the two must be 22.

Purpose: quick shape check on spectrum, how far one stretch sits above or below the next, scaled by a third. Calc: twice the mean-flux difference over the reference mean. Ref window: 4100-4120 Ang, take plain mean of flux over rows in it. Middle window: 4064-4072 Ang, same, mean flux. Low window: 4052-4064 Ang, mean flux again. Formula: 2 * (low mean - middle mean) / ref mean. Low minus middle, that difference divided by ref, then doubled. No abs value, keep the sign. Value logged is -0.35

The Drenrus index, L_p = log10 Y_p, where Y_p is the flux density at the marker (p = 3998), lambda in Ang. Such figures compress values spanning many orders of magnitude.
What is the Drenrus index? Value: 0.97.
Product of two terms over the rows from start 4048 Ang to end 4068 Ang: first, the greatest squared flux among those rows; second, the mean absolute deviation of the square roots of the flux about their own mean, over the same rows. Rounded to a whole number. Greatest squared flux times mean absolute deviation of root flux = 17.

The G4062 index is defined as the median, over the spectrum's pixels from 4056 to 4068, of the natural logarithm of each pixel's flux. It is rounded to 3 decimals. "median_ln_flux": 2.228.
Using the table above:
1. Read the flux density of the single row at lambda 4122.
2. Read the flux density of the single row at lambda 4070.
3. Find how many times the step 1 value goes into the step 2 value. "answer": 1.07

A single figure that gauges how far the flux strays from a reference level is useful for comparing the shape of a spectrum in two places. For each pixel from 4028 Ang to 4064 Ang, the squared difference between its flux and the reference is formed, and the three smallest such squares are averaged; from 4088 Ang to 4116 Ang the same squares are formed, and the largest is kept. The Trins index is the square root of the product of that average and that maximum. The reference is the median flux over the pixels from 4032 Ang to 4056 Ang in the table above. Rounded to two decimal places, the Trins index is 0.65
